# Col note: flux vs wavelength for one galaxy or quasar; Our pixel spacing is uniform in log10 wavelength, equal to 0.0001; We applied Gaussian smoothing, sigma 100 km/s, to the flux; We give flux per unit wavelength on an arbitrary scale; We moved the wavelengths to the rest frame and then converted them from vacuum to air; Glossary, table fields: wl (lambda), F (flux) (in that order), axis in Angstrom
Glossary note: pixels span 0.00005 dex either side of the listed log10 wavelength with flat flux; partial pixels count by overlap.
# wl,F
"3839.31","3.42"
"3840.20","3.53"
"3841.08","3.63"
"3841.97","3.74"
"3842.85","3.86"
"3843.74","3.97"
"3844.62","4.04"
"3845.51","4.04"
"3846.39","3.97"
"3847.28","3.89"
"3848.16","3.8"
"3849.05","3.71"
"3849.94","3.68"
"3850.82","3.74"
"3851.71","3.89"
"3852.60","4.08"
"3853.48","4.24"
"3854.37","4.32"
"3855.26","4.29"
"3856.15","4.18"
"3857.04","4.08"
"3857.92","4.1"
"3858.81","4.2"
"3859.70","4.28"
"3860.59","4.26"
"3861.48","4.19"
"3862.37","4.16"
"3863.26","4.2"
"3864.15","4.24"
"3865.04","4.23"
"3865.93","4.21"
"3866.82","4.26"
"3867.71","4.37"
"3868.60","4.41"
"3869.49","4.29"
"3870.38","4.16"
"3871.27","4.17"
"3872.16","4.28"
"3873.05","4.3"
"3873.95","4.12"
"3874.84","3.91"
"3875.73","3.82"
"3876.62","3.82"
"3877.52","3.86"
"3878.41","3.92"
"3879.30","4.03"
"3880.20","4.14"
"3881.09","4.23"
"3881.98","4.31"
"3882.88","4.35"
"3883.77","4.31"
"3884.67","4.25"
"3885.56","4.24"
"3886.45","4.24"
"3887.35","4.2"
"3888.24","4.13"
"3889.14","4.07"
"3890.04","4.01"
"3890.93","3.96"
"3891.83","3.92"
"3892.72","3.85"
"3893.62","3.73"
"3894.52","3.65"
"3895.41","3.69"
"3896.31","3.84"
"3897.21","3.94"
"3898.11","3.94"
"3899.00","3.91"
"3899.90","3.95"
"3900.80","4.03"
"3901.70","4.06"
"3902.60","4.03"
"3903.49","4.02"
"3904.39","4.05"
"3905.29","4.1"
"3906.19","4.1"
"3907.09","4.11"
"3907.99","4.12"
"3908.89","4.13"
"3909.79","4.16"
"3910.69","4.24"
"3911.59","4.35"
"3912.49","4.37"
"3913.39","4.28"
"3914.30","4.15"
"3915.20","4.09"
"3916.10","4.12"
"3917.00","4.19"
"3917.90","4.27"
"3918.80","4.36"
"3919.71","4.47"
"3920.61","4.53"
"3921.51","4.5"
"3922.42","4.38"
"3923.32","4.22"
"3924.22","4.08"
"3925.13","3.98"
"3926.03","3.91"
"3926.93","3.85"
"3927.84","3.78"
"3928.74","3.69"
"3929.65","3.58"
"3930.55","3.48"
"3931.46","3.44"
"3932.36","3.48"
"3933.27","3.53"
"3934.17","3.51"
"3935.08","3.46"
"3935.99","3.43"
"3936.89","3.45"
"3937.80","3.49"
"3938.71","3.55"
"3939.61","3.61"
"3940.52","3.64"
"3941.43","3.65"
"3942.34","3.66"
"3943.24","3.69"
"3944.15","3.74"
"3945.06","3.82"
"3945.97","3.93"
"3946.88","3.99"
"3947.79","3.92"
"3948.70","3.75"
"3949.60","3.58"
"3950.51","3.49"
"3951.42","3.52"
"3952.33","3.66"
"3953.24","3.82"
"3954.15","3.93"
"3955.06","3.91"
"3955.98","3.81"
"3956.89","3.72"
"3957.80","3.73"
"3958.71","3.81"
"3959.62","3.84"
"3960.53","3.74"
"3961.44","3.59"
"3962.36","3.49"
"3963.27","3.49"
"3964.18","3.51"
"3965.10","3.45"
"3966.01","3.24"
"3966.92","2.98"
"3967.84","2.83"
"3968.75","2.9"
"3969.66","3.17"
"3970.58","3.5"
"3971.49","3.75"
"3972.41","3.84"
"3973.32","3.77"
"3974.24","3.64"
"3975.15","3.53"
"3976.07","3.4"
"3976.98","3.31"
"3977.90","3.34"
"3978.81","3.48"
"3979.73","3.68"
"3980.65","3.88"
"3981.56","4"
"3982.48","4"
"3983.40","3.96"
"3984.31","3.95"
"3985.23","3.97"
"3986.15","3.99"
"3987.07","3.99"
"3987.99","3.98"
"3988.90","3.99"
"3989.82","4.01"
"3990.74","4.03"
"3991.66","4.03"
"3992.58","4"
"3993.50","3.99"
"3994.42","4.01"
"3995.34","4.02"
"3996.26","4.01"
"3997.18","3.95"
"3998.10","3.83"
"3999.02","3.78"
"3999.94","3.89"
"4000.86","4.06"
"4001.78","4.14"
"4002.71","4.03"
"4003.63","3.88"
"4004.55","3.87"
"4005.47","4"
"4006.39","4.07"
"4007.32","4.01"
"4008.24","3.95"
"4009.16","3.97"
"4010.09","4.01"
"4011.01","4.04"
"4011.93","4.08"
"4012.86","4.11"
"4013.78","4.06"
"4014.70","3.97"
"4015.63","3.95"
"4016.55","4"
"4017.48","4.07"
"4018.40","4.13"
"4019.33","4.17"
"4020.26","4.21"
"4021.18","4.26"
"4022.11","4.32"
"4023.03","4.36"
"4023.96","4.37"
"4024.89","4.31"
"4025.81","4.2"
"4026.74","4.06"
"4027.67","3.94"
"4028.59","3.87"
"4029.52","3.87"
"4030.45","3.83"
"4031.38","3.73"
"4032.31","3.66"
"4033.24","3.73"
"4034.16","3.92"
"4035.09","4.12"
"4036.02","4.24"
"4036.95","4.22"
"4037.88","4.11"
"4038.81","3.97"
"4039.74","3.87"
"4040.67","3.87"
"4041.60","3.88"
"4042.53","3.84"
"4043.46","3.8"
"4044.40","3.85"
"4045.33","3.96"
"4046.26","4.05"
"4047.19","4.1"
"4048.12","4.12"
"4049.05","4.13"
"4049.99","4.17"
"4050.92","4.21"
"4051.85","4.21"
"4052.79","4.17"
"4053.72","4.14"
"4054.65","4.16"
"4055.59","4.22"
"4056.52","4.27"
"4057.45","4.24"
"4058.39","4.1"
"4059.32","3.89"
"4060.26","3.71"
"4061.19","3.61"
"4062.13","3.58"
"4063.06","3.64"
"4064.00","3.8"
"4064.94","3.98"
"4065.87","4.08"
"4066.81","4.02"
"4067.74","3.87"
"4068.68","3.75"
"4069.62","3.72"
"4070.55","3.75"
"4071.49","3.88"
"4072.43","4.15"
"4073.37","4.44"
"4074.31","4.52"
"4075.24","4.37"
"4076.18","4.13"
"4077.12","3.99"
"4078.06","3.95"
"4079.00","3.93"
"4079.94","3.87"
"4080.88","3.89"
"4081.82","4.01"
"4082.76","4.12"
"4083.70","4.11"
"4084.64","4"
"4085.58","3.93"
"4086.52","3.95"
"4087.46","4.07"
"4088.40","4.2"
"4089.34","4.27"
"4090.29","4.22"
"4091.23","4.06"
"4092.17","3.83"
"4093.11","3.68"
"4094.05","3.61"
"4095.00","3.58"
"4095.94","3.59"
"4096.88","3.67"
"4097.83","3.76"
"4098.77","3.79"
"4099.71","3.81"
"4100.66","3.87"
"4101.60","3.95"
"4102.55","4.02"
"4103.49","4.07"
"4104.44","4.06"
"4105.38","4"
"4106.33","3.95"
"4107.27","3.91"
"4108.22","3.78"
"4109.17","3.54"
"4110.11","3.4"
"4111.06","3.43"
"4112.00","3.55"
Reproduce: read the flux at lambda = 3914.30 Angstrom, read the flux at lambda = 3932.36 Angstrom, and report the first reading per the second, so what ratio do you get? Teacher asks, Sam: 1.19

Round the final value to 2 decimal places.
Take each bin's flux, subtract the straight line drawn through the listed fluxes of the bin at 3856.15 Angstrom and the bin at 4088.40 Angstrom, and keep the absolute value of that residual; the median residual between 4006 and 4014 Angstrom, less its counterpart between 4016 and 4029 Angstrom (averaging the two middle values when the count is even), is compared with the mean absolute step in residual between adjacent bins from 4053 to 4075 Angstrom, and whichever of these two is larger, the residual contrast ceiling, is 0.10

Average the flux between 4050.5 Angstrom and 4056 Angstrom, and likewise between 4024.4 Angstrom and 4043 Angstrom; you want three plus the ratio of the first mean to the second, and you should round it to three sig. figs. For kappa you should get 4.06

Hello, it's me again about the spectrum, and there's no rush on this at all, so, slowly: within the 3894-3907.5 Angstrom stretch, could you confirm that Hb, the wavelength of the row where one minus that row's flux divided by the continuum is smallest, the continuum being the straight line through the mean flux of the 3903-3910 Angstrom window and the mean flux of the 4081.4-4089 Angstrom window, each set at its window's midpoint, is 3907.09 Angstrom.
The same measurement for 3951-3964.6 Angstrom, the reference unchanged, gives 3954.15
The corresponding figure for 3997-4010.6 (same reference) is 4001.78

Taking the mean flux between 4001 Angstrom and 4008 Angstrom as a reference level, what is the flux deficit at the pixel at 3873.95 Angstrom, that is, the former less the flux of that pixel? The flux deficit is -0.12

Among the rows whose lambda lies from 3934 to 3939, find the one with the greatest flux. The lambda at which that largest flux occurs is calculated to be 3938.71 Angstrom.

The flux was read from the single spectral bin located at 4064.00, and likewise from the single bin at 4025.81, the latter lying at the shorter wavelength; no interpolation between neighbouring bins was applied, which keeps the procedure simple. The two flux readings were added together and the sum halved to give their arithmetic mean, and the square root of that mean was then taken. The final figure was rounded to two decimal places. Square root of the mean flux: 2.00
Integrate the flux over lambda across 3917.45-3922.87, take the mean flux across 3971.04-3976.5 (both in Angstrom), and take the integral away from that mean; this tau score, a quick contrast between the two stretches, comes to -20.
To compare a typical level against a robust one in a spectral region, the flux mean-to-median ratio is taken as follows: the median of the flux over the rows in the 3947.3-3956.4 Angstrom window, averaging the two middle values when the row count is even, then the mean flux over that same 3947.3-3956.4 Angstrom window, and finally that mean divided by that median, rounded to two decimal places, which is 0.99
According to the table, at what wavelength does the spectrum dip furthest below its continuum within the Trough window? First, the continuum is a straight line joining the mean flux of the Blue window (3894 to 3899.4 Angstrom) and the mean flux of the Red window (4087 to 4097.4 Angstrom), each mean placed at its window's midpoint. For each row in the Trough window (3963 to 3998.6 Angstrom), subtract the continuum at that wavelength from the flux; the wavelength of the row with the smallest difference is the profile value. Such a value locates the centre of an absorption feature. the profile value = 3967.84 Angstrom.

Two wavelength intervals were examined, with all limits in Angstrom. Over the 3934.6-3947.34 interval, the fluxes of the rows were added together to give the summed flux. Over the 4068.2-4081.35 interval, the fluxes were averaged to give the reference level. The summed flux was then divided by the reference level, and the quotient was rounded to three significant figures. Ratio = 12.7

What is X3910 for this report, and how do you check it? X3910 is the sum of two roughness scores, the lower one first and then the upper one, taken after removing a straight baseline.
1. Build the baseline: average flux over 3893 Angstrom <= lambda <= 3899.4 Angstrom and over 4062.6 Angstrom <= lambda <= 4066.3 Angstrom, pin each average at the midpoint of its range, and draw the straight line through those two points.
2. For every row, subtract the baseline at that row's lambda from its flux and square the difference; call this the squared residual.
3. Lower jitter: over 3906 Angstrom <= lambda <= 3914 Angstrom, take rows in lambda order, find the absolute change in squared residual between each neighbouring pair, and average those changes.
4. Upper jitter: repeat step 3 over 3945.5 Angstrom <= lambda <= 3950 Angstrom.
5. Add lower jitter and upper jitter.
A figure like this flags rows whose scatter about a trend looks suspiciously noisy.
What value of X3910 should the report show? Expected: 0.062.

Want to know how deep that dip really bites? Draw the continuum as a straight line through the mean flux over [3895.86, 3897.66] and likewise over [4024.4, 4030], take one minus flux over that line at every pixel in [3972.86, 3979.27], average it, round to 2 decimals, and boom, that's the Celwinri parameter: 0.12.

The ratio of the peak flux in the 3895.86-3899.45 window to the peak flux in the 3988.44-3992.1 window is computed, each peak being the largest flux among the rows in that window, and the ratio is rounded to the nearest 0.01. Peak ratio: 0.98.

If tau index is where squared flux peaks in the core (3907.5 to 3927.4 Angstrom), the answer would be 3920.61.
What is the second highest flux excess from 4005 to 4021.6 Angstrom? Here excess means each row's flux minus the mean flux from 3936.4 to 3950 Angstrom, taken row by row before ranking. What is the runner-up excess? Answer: 0.5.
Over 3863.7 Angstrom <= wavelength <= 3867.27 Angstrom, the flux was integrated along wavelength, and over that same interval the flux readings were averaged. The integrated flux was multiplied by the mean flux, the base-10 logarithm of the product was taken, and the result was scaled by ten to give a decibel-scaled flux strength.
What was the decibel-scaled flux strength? 18.1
